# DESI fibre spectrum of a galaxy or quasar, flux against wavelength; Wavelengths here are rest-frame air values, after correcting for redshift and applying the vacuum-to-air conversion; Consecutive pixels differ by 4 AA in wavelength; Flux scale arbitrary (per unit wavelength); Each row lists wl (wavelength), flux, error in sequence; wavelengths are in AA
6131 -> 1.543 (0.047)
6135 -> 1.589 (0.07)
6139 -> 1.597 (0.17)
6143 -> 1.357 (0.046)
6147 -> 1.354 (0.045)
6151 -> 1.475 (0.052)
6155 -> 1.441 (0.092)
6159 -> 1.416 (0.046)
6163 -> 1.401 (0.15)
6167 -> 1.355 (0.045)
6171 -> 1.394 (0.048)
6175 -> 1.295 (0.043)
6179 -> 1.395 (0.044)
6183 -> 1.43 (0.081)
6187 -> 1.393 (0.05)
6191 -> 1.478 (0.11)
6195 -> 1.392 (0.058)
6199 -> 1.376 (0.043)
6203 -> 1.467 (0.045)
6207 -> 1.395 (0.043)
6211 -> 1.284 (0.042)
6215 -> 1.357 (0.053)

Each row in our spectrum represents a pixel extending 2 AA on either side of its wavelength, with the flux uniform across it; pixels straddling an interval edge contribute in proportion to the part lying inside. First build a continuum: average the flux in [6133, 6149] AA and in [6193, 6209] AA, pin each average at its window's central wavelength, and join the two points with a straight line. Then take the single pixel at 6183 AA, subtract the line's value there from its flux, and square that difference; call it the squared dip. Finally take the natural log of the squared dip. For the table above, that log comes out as -12.0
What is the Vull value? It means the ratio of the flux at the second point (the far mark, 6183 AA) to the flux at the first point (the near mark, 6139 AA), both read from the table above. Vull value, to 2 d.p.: 0.90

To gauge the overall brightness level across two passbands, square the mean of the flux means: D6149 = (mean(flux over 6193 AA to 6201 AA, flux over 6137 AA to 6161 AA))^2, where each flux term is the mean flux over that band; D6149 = 1.99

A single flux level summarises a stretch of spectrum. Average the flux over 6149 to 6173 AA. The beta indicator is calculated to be 1.41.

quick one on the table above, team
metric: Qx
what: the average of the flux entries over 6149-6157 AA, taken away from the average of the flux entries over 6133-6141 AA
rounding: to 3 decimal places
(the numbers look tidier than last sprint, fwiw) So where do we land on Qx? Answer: 0.135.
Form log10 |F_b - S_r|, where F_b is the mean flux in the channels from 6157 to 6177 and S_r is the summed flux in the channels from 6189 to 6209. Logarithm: 0.759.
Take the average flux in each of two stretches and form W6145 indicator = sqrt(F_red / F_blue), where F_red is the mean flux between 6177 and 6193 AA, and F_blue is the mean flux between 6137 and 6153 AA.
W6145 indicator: 0.99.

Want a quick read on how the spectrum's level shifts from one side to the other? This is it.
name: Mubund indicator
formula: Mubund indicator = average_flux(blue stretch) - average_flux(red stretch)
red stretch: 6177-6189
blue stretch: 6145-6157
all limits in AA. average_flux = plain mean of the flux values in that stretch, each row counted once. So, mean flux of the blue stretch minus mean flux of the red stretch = 0.017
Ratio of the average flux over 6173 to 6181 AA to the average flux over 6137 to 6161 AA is 0.93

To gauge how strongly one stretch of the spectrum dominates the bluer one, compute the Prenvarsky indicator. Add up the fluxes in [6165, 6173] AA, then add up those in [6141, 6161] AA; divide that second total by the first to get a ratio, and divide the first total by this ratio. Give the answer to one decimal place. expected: 1.1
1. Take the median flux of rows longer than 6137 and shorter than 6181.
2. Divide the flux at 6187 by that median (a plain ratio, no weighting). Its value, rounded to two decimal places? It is 1.00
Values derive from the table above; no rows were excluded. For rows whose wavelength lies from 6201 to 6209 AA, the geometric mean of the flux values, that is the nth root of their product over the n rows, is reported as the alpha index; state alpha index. 1.43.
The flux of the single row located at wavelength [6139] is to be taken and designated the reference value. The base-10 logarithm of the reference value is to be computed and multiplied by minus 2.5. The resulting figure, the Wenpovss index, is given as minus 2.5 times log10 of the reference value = -0.51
